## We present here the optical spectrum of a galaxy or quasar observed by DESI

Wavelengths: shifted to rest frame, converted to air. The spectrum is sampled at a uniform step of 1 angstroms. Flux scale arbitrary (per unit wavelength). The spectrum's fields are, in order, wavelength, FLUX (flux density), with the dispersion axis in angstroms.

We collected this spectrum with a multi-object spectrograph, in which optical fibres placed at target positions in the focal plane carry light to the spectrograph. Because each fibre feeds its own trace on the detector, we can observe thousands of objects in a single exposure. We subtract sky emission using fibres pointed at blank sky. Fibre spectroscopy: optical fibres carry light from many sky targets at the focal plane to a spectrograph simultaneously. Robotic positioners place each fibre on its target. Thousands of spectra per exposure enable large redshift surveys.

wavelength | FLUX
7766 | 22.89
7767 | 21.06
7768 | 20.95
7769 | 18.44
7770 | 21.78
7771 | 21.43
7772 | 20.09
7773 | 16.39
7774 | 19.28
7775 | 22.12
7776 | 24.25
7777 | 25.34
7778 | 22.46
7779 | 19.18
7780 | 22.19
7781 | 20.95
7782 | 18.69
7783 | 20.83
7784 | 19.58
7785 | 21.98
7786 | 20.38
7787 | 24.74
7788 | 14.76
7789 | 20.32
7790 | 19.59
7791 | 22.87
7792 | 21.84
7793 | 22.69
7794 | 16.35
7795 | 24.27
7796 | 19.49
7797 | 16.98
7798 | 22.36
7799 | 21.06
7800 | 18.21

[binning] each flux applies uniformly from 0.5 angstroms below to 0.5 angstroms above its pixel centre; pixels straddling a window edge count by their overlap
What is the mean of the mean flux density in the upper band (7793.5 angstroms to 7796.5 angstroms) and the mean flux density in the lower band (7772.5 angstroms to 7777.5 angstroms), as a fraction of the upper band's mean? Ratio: 1.04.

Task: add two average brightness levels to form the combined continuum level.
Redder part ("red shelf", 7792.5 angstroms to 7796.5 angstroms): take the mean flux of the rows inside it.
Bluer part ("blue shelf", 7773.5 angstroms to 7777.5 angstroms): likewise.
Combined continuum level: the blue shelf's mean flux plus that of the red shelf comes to 43.4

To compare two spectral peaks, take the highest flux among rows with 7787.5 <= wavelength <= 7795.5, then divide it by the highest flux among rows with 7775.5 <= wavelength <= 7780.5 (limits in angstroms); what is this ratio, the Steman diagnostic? 0.96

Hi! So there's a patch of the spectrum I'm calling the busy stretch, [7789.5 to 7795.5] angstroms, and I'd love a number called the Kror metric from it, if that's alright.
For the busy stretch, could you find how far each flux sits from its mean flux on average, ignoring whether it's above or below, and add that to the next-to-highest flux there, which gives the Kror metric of 25.1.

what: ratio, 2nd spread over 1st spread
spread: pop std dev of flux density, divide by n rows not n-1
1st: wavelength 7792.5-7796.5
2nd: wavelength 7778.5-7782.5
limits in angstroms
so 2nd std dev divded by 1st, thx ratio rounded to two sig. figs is 0.46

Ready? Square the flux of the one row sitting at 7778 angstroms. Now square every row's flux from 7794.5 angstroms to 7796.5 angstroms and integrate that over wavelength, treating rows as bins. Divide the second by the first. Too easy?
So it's 1.9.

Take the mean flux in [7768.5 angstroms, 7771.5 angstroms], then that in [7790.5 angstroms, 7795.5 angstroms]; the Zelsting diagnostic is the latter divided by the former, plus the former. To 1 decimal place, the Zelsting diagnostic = 21.6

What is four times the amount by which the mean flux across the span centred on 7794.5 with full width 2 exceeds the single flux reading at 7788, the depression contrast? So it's 22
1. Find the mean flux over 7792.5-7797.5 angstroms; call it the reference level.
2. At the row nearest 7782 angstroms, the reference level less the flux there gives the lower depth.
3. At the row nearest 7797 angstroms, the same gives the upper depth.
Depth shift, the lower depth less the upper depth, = -1.7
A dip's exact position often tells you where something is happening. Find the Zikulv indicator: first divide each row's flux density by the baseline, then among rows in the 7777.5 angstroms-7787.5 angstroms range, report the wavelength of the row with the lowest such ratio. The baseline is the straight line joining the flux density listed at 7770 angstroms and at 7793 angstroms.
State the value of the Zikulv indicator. 7782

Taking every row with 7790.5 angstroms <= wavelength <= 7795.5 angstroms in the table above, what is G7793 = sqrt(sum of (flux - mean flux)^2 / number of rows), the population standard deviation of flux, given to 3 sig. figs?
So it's 2.74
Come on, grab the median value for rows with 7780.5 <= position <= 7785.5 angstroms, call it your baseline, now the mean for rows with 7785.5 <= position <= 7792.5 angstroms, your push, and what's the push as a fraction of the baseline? 0.99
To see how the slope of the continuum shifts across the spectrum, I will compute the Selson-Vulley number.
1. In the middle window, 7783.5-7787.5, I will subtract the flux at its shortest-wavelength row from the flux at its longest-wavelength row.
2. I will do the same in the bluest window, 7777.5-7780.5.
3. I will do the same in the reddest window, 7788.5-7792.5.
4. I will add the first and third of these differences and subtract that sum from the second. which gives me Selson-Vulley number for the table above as -7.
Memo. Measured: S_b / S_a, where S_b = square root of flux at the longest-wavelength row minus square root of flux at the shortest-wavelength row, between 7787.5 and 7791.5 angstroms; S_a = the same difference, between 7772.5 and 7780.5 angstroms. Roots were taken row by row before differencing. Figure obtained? 1.4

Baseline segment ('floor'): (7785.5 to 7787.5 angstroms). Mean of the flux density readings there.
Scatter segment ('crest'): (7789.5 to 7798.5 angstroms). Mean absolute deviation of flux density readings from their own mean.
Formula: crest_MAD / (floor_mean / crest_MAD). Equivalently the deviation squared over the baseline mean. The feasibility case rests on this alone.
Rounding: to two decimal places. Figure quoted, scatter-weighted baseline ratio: 0.24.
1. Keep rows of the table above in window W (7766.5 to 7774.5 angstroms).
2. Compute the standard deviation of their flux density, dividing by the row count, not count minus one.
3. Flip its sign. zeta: -1.7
